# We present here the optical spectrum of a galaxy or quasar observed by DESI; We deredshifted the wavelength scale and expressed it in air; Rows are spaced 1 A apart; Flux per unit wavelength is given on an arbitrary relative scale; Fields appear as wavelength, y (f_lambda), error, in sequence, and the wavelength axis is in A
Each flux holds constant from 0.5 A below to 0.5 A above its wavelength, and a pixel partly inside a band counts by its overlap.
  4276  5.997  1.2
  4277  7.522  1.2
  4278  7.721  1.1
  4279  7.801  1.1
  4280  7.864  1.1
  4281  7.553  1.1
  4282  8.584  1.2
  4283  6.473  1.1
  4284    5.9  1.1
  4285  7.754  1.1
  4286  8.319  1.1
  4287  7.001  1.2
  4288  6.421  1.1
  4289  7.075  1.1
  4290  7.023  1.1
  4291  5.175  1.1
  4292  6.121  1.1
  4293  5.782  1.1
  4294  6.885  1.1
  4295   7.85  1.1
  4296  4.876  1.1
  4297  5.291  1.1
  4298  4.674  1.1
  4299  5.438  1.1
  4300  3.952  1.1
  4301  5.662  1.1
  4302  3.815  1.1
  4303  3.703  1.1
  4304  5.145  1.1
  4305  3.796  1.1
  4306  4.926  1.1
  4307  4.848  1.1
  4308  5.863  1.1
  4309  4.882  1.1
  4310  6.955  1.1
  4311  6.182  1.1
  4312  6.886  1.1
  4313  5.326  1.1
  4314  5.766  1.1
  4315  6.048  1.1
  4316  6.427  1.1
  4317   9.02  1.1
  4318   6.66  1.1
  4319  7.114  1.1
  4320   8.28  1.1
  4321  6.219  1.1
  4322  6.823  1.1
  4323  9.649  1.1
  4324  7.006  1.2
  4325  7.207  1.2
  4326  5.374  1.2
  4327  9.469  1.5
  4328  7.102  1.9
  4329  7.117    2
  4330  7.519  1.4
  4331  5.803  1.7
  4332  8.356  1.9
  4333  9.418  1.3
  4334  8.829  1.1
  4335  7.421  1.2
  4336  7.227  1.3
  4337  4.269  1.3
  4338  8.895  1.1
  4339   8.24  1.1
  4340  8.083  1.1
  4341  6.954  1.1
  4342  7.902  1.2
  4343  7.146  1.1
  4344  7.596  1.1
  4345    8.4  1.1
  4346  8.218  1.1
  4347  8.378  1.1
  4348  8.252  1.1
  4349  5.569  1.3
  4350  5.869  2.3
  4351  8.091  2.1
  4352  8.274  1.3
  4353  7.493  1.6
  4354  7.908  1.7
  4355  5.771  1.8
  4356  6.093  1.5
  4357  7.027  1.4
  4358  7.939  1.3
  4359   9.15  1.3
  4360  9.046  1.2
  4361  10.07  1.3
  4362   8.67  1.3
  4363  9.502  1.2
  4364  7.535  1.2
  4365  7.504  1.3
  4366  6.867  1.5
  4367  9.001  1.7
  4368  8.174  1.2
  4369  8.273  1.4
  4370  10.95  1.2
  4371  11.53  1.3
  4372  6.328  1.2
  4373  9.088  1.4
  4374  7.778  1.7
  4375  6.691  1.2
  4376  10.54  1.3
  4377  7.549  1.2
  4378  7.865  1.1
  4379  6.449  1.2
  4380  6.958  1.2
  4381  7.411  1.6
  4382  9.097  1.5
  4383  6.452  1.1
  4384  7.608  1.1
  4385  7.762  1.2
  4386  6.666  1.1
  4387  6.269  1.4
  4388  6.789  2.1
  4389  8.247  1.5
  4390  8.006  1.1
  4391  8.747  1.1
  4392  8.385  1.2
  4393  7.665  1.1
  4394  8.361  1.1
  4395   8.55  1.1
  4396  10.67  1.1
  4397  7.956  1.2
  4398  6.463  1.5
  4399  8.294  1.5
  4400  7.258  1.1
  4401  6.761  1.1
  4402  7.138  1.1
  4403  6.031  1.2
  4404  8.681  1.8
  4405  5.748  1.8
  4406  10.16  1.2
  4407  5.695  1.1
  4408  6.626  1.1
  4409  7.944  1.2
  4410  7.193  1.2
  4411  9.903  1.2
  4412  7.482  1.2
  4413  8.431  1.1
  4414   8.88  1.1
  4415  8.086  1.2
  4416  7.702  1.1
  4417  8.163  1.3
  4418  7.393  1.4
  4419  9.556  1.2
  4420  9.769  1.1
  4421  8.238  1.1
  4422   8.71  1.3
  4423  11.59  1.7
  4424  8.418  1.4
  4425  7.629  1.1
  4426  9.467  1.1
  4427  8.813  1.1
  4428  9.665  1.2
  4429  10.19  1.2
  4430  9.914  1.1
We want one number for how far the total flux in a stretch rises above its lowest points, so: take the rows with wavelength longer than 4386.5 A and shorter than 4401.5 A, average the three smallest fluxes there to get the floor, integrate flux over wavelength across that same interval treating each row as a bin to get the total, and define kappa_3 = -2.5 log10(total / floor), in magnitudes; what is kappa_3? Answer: -3.2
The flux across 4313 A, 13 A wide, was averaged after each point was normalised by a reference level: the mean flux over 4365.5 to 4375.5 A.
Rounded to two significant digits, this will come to 0.74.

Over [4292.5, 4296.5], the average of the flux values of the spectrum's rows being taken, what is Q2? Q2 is 6.3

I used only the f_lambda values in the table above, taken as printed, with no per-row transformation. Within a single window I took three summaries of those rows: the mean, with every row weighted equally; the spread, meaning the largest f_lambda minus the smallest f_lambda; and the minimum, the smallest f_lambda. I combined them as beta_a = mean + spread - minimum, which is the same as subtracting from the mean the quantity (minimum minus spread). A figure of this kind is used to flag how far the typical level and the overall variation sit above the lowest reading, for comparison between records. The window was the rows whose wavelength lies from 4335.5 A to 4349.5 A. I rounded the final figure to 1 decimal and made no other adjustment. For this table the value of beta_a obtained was 7.9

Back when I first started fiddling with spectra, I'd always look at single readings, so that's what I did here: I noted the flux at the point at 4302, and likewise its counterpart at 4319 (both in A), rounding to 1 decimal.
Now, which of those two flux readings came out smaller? 3.8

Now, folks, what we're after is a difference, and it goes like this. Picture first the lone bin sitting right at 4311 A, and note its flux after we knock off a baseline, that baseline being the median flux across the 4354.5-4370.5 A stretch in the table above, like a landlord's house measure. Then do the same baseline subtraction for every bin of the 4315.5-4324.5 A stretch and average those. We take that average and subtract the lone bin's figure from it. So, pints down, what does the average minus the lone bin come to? 1.3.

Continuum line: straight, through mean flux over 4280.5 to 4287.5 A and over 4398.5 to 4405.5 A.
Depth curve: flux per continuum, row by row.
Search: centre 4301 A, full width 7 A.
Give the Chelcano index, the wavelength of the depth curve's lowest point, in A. 4303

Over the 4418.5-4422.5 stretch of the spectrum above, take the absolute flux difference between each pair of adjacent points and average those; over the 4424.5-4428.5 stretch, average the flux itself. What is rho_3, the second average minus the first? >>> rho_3 8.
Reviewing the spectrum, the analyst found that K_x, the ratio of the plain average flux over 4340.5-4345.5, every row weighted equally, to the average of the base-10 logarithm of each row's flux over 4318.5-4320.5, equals 8.6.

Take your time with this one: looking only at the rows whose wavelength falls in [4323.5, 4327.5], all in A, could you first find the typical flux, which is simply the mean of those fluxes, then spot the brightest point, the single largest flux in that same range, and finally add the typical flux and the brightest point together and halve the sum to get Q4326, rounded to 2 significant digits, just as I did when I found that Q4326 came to 8.4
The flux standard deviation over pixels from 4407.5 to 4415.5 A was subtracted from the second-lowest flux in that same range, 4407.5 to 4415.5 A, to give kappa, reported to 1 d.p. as 6.2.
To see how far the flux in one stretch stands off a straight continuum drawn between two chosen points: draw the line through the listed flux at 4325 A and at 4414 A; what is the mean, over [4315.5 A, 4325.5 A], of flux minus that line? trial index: 0.32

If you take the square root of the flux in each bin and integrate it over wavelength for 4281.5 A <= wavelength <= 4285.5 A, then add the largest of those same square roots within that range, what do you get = 13.6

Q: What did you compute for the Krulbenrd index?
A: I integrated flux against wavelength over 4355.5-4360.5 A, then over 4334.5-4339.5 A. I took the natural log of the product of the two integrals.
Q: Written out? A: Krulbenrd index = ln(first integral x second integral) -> 7.26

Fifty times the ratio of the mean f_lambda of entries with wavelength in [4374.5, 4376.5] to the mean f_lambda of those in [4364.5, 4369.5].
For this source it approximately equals 54.1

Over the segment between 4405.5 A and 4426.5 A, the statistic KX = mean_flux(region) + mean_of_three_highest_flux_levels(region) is 19.0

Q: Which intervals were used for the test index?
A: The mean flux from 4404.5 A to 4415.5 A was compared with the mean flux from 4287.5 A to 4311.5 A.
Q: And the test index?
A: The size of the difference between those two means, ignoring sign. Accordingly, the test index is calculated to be 2.3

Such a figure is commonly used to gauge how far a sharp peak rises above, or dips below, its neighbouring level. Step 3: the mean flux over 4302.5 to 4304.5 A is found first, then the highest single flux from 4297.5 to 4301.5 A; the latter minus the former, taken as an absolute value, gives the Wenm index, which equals 1.2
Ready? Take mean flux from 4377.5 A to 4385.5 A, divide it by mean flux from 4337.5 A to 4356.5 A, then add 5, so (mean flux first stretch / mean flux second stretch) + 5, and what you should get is 5.99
